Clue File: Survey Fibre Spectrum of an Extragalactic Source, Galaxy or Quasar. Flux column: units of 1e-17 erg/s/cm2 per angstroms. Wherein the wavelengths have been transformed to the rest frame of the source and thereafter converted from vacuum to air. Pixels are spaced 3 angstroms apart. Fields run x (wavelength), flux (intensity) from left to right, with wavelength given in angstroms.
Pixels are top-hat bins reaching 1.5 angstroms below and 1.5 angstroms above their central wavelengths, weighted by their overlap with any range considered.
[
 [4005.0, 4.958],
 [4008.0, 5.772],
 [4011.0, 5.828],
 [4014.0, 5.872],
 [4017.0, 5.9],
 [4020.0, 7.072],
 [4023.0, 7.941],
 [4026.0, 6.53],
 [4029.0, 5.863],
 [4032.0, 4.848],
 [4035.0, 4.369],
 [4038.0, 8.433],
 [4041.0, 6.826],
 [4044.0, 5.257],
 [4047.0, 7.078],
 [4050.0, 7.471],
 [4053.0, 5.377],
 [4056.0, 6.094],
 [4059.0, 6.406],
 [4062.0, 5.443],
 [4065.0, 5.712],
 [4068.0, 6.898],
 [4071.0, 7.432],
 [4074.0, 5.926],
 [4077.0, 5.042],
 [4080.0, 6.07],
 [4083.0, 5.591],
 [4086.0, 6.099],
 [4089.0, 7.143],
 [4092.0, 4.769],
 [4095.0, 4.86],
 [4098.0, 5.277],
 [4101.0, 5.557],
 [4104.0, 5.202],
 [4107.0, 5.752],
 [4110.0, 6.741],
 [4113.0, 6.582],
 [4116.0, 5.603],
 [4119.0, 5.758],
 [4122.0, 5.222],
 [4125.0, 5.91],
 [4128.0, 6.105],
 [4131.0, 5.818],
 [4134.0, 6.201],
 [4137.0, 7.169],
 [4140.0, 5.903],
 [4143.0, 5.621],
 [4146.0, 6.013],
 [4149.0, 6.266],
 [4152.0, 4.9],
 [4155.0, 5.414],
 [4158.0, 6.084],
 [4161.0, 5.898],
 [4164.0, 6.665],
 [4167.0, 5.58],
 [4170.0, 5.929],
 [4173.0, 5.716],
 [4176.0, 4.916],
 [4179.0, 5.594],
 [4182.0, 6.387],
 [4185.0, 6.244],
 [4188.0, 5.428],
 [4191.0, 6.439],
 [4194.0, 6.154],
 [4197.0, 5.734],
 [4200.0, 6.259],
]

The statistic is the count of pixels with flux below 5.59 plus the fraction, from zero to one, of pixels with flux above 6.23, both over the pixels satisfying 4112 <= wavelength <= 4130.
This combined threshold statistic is 1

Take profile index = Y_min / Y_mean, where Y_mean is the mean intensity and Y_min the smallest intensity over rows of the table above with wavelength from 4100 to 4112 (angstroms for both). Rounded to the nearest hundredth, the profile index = 0.89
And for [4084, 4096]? 0.83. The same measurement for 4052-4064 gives 0.92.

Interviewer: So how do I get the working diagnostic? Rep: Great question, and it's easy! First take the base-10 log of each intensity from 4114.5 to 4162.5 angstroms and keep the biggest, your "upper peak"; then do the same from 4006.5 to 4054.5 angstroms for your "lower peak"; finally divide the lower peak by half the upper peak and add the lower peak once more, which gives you 3.09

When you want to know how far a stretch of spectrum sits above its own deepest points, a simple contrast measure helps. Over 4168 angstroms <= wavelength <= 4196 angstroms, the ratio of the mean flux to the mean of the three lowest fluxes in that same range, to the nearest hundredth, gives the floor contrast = 1.10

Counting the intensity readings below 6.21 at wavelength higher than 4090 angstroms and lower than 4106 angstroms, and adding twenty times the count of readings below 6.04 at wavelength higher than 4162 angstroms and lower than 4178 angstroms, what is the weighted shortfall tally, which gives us 85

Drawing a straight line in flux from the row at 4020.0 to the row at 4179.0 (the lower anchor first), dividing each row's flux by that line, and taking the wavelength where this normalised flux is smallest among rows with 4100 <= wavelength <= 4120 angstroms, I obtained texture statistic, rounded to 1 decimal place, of 4104.0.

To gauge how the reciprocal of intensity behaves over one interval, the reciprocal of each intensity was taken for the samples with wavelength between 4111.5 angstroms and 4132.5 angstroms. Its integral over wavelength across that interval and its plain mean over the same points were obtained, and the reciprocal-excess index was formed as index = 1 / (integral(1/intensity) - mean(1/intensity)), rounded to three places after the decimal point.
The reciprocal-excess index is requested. 0.292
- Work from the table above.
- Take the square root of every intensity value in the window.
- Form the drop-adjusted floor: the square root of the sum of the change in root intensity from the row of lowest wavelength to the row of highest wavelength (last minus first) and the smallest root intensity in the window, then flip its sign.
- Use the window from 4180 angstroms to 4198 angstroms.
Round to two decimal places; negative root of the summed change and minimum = -1.48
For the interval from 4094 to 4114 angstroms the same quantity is -1.60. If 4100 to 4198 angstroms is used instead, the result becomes -1.50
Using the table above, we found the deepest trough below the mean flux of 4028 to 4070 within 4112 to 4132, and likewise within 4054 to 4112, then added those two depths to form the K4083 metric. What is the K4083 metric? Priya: 2.3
